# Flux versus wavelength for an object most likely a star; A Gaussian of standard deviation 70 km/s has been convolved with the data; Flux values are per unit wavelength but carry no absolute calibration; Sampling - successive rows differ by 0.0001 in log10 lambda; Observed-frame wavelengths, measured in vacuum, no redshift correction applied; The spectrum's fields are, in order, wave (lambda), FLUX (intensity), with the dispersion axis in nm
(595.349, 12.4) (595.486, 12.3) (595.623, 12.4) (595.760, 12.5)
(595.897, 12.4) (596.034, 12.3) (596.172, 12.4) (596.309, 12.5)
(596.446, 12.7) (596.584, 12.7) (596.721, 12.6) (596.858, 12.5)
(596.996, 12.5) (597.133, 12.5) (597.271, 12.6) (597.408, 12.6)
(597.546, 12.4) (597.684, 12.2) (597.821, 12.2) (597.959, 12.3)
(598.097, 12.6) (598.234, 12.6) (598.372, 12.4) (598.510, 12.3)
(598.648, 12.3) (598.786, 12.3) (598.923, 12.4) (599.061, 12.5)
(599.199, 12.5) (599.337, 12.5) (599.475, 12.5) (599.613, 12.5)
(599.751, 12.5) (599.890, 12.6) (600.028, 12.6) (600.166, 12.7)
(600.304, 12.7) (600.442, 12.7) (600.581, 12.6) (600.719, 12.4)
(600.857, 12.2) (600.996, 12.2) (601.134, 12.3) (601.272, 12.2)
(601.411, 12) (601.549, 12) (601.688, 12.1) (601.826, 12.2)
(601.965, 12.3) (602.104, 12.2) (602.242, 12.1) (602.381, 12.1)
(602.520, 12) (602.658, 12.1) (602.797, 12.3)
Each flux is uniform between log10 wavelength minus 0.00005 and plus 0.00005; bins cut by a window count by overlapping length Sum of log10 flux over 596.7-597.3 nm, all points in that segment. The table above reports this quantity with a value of 5.491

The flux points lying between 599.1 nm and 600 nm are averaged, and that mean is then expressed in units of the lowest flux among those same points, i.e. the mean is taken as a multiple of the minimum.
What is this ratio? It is 1.00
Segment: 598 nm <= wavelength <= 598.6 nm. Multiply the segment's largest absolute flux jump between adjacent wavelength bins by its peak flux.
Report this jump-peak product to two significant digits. 2.5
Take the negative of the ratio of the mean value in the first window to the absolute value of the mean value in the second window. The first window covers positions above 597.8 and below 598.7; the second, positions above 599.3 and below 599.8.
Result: -0.991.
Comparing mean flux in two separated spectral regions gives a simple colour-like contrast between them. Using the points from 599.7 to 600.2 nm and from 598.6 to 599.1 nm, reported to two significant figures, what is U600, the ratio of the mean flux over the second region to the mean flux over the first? 0.98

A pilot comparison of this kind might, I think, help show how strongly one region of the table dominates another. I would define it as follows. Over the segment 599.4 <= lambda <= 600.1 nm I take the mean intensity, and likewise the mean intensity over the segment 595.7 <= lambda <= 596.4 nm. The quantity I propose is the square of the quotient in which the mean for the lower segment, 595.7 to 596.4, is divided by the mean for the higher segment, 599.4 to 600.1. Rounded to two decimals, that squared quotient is 0.98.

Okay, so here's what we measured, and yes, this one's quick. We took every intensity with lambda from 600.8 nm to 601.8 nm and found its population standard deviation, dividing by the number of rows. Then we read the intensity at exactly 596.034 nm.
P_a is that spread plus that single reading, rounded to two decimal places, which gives 12.40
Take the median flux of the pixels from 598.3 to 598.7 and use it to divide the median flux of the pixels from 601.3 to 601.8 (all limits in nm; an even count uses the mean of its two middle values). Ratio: 0.976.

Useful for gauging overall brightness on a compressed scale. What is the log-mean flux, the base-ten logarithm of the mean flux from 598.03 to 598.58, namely 1.10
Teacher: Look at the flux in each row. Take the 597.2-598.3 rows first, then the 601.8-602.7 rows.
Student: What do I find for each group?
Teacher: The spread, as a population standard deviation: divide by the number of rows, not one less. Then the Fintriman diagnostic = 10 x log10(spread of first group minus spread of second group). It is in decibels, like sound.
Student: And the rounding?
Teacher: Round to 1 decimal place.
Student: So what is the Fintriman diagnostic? -10.8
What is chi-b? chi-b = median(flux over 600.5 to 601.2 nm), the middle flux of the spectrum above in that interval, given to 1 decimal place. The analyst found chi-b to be 12.3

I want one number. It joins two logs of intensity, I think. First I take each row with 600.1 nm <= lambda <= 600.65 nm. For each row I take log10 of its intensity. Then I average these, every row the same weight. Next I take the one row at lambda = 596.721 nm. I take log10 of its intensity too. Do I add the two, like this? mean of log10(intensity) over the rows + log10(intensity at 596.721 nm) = 2.203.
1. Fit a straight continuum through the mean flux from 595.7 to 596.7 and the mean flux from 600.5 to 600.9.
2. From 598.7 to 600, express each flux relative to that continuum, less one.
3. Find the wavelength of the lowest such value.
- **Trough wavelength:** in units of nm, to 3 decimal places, 598.786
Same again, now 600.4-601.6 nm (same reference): 601.411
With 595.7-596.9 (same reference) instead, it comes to 596.034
